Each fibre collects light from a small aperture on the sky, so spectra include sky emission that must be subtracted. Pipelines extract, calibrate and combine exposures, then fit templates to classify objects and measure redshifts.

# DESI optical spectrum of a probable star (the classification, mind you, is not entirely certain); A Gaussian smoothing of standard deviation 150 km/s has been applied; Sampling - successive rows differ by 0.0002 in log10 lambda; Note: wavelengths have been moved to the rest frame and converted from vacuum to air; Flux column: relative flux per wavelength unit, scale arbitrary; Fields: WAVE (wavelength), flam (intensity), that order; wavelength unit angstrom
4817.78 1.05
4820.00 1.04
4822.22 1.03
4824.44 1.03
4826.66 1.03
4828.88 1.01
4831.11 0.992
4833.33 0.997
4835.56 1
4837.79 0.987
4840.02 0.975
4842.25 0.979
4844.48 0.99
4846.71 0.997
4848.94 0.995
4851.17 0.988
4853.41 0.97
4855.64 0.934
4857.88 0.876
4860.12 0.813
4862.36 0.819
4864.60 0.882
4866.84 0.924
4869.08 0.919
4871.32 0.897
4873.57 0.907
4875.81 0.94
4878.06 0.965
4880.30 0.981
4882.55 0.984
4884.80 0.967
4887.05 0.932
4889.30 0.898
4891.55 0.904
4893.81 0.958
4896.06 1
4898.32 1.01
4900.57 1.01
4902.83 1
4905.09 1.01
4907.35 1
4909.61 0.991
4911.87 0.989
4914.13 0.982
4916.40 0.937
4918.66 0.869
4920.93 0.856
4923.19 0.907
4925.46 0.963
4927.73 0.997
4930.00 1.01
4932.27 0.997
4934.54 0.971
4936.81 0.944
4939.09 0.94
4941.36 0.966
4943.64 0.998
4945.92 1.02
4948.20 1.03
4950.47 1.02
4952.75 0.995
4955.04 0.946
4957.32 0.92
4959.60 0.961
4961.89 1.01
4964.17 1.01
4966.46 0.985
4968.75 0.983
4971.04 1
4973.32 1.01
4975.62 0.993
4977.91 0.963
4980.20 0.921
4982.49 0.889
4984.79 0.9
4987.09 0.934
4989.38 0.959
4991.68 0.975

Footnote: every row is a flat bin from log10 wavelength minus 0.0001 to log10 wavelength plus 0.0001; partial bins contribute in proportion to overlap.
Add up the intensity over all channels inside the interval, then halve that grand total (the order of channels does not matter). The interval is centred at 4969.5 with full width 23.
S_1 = 4.92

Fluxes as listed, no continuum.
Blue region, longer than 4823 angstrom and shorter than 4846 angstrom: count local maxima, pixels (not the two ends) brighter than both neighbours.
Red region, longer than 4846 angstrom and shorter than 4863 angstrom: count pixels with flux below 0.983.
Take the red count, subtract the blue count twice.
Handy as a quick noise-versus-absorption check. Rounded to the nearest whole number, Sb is 3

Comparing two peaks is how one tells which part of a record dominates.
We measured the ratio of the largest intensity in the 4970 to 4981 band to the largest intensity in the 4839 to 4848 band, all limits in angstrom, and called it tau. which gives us 1.01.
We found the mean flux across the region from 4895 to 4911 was 1.00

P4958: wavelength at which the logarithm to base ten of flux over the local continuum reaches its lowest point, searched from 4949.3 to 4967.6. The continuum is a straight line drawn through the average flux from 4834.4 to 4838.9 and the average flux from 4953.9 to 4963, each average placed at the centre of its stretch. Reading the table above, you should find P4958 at 4957.32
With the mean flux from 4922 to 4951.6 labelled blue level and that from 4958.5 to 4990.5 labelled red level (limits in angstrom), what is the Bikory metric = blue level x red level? 0.948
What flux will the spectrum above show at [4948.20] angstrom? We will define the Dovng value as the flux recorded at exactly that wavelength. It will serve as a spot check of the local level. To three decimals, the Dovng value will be 1.030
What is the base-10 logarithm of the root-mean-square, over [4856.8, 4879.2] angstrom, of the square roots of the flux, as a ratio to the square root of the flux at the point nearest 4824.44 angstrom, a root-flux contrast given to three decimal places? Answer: -0.031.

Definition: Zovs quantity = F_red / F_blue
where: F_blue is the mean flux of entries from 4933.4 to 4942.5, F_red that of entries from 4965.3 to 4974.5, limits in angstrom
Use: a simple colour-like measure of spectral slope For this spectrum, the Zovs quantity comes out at 1.04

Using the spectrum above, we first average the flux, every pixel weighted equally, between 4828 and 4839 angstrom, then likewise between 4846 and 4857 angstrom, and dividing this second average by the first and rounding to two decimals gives 0.98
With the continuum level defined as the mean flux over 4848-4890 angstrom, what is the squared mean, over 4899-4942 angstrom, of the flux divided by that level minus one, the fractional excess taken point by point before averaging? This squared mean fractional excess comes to 0.0018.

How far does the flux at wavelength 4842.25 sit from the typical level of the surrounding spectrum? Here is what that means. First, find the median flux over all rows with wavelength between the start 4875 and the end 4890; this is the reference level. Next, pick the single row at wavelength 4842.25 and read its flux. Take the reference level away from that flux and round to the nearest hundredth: 0.01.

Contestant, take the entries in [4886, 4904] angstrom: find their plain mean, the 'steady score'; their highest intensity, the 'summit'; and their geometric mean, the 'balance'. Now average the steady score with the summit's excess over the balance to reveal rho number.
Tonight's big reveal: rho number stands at 0.506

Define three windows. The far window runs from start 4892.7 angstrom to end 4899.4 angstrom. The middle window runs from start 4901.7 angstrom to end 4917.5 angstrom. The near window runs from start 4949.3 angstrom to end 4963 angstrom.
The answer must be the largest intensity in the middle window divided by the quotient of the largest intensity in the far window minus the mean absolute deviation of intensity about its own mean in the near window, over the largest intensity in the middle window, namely 1.04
